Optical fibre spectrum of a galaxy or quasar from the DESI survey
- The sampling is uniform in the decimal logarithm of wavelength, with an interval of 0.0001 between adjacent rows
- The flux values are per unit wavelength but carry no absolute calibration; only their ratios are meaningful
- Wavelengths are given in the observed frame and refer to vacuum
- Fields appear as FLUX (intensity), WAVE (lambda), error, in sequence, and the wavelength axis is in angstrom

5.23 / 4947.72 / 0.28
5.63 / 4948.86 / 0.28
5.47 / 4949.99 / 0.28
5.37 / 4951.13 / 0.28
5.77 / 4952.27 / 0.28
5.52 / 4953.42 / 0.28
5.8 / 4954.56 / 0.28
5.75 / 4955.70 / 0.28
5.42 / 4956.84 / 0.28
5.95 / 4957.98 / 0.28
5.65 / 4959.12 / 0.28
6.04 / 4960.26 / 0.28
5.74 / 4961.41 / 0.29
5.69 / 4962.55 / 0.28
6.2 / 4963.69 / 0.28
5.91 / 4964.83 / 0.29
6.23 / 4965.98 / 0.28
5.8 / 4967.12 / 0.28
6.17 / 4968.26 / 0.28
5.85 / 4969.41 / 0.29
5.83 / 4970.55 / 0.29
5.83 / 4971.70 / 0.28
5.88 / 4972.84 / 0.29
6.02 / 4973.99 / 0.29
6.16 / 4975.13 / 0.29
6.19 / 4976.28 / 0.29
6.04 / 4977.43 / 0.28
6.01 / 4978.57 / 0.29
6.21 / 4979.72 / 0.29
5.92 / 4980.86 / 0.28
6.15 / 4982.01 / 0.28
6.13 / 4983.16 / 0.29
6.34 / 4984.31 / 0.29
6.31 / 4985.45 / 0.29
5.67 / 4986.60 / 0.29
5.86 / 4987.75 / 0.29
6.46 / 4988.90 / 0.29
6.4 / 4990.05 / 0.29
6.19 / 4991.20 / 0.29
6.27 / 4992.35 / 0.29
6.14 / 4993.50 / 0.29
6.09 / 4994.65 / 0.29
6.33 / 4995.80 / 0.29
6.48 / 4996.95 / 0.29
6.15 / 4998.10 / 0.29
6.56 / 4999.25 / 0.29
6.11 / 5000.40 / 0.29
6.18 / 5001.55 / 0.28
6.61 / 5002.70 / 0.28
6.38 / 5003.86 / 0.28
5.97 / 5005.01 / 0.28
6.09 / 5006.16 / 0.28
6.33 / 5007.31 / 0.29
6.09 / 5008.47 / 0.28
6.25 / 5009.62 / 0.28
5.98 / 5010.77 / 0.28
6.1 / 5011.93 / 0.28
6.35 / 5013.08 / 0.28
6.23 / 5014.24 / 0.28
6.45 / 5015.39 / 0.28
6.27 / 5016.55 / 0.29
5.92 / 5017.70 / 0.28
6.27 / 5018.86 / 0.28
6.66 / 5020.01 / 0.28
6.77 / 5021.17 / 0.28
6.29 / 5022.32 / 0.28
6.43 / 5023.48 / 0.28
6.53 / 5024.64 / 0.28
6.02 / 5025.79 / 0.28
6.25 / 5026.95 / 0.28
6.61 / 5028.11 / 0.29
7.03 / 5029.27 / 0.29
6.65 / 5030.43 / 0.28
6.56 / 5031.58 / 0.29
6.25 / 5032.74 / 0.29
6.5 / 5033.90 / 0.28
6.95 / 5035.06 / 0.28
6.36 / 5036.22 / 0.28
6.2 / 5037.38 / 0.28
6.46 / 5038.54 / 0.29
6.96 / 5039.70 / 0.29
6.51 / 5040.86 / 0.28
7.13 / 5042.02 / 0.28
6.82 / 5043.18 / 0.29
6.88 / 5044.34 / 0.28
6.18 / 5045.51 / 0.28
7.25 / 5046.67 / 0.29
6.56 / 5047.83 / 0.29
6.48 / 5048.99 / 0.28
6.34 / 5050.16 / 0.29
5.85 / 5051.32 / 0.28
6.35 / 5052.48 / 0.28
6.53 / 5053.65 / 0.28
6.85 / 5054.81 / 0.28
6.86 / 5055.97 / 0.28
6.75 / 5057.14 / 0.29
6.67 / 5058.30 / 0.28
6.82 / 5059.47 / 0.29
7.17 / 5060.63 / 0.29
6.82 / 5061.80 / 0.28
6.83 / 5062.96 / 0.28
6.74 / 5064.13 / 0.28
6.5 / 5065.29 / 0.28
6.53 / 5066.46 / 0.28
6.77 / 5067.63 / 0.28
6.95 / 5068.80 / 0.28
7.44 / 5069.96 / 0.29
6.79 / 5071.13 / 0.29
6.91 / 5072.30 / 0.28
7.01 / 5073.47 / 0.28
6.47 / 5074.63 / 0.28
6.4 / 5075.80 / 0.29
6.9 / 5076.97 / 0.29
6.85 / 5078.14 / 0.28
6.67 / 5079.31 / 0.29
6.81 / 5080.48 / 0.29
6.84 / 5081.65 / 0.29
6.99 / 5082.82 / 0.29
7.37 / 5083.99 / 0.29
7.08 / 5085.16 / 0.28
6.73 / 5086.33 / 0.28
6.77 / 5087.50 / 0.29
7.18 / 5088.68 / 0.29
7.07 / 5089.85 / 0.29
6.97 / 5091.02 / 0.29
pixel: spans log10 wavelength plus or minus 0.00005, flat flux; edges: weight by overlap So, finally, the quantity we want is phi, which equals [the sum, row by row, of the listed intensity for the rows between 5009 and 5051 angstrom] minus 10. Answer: 223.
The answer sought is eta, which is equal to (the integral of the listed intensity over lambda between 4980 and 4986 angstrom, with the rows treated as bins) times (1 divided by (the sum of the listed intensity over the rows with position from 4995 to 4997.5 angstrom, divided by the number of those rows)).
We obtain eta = 5.8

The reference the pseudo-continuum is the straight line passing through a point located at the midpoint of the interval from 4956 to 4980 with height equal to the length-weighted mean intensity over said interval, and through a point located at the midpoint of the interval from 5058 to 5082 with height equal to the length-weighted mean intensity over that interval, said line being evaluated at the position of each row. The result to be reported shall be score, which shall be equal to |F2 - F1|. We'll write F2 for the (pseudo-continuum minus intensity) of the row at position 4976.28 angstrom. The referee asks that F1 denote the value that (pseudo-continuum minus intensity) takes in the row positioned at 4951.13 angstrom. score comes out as 0.61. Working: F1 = 0.4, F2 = -0.18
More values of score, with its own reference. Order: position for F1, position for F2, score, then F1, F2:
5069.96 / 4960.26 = 0.47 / -0.6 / -0.17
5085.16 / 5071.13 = 0.17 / -0.1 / 0.02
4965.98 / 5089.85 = 0.21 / -0.3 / -0.10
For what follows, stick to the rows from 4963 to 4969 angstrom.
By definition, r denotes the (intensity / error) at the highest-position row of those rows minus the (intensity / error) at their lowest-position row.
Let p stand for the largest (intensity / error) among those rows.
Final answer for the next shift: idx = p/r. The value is -208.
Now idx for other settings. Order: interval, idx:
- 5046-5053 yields -11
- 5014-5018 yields -21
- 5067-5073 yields 51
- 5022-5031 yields 19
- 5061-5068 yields -137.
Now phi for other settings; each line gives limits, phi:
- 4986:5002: 77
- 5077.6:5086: 39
